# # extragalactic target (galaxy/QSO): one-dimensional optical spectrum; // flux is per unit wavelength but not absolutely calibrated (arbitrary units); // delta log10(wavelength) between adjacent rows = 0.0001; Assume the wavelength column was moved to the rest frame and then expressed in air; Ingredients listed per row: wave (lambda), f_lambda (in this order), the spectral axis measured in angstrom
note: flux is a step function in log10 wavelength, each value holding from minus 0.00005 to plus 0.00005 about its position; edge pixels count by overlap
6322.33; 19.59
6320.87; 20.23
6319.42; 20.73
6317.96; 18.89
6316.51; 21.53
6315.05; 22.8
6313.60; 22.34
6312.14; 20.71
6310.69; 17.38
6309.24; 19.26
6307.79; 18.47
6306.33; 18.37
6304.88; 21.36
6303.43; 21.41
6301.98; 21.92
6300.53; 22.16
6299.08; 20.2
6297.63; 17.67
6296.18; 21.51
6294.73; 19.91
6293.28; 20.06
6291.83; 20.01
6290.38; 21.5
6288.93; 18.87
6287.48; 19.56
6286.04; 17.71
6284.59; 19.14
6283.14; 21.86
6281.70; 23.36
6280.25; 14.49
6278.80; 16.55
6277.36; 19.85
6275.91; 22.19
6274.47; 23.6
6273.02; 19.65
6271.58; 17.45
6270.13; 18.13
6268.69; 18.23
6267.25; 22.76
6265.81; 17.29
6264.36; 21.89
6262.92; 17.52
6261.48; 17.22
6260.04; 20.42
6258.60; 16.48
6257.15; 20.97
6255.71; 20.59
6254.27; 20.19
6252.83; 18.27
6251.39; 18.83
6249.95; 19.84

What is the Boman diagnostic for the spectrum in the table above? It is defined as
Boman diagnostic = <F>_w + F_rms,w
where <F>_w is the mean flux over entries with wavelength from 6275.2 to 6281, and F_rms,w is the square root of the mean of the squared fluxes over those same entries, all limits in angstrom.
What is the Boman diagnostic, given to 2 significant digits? 37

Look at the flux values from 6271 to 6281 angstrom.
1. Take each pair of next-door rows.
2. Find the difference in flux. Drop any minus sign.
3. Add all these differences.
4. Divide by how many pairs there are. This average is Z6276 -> 2.5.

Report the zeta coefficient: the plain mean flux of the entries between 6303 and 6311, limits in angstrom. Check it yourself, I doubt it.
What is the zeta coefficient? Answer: 19.4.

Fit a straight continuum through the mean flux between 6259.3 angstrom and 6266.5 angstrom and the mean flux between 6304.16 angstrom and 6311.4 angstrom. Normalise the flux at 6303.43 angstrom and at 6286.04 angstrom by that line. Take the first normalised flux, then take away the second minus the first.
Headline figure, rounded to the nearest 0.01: 1.32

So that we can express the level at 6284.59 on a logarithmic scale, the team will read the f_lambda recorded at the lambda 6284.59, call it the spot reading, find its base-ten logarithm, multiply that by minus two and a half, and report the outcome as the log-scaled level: -3.20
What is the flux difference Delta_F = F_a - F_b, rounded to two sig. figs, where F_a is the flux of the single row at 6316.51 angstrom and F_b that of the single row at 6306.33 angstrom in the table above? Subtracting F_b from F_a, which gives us 3.2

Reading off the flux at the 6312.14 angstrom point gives 20.71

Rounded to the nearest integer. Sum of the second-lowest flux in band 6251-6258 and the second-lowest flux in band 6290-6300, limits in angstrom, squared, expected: 1501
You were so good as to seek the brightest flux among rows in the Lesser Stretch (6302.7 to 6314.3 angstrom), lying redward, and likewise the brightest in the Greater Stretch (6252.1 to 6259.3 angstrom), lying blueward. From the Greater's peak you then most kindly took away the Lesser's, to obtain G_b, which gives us -1.4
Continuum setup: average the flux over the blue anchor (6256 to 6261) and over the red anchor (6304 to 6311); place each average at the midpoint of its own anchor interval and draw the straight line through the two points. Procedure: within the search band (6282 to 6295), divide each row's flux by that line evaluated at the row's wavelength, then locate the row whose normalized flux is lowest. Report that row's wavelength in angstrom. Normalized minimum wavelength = 6286.04 angstrom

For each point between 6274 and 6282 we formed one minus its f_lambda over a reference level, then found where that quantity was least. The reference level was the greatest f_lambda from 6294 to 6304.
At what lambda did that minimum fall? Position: 6274.47 angstrom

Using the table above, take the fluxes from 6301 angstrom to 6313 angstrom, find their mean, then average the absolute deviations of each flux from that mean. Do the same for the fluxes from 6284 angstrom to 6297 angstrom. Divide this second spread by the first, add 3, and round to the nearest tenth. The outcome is 3.6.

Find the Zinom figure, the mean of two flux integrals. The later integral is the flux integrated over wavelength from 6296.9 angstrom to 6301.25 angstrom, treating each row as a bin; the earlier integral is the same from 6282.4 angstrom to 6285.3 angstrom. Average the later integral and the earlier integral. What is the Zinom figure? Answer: 73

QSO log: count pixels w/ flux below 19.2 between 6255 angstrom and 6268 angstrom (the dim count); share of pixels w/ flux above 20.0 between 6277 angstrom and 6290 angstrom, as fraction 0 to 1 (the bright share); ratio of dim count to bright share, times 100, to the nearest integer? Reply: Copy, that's 1800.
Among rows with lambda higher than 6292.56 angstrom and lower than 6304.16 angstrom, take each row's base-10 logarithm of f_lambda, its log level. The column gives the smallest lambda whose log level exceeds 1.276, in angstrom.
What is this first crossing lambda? 6293.28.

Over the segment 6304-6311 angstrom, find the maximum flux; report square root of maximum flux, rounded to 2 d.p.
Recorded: 4.62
